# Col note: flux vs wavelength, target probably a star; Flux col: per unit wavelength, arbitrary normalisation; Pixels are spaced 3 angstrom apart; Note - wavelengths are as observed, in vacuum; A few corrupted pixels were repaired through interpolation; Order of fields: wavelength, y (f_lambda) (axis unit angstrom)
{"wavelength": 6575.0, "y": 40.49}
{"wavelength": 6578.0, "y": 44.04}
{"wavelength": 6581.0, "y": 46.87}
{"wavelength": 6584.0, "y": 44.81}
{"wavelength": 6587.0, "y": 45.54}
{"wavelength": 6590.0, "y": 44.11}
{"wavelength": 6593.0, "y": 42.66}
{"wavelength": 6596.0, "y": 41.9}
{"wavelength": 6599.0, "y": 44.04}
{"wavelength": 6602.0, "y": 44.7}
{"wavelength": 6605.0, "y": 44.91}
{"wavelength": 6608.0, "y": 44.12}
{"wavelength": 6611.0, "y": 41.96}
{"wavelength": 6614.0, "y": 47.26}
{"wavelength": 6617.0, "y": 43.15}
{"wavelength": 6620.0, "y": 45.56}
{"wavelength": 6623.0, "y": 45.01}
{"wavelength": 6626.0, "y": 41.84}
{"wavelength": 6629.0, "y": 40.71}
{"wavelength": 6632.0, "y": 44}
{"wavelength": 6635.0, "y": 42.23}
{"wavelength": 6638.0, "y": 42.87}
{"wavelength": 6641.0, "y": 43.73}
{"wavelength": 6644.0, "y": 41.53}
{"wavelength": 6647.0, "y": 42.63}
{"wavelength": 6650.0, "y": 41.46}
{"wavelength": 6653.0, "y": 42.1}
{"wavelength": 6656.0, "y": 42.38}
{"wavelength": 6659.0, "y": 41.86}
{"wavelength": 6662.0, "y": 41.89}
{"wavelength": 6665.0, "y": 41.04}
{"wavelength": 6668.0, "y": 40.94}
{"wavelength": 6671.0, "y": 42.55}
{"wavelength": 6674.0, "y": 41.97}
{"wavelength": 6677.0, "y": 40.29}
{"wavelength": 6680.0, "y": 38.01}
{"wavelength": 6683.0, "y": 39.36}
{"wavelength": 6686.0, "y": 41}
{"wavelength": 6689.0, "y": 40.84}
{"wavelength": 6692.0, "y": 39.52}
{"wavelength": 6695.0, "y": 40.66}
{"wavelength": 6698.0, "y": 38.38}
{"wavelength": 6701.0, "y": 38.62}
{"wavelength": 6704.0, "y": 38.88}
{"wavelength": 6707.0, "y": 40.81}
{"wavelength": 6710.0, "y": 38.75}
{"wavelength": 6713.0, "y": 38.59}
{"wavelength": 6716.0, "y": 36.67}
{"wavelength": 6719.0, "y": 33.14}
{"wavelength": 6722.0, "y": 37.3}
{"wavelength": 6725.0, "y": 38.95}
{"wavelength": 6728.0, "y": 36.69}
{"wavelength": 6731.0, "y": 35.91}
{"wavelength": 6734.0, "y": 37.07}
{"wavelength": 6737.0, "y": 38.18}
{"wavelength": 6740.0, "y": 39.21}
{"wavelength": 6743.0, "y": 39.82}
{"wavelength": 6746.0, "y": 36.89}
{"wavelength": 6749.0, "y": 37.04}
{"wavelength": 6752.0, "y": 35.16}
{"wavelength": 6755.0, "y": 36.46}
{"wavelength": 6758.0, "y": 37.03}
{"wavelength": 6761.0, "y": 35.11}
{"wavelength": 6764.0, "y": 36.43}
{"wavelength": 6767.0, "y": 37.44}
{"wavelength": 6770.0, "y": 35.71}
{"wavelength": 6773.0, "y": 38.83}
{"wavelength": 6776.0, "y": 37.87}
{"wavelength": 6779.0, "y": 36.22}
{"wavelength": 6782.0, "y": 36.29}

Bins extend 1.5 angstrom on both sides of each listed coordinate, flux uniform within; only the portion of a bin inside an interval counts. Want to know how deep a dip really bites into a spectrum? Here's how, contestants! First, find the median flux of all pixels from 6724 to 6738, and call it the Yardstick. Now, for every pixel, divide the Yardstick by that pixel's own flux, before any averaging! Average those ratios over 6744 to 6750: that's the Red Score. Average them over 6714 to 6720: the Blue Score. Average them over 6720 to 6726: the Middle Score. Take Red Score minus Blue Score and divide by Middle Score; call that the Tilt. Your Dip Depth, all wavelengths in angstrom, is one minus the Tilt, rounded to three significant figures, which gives 1.06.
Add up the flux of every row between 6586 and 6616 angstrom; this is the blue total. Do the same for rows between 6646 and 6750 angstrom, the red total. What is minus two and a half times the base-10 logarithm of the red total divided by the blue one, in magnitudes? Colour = -1.24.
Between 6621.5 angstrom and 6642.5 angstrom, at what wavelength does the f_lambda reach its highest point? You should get 6623.0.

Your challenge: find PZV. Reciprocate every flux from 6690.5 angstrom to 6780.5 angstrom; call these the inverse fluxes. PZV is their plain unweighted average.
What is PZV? 0.0267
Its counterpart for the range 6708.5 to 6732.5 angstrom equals 0.0271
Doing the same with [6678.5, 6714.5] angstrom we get 0.0254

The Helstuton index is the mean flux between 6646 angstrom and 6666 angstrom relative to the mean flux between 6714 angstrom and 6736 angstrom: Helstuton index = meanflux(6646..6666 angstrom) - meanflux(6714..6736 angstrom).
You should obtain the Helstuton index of 5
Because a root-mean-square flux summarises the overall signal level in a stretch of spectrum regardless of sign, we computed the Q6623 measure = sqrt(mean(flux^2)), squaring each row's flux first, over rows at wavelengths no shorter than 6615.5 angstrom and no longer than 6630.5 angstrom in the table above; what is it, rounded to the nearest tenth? 43.3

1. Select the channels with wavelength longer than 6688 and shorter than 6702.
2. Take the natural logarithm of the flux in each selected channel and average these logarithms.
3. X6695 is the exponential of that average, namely 40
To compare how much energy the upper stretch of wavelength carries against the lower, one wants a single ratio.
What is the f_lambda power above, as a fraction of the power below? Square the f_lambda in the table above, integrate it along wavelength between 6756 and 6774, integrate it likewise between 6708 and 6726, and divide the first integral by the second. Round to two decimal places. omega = 0.97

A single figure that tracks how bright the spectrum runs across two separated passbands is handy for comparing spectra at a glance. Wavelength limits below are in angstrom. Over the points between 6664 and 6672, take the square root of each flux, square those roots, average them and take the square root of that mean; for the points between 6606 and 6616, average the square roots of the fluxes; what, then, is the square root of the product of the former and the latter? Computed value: 6.55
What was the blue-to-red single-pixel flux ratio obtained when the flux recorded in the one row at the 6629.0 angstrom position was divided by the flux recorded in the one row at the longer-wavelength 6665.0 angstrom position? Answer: 0.99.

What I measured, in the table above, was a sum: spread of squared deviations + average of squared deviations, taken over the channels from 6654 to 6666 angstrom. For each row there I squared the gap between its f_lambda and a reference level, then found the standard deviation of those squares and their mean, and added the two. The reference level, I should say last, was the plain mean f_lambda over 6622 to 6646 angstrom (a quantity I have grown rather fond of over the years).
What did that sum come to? 2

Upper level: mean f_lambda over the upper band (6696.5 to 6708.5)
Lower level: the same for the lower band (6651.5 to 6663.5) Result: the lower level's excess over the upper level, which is 2.9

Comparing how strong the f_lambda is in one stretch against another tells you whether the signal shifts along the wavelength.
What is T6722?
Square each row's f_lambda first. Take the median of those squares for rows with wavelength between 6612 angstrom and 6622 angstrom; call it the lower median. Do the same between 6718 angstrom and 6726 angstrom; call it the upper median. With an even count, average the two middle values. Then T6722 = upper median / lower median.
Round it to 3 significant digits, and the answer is 0.670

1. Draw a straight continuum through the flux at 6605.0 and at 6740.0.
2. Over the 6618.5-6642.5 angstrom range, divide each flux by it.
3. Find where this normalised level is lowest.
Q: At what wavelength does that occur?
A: 6629.0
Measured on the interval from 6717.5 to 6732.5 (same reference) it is 6719.0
